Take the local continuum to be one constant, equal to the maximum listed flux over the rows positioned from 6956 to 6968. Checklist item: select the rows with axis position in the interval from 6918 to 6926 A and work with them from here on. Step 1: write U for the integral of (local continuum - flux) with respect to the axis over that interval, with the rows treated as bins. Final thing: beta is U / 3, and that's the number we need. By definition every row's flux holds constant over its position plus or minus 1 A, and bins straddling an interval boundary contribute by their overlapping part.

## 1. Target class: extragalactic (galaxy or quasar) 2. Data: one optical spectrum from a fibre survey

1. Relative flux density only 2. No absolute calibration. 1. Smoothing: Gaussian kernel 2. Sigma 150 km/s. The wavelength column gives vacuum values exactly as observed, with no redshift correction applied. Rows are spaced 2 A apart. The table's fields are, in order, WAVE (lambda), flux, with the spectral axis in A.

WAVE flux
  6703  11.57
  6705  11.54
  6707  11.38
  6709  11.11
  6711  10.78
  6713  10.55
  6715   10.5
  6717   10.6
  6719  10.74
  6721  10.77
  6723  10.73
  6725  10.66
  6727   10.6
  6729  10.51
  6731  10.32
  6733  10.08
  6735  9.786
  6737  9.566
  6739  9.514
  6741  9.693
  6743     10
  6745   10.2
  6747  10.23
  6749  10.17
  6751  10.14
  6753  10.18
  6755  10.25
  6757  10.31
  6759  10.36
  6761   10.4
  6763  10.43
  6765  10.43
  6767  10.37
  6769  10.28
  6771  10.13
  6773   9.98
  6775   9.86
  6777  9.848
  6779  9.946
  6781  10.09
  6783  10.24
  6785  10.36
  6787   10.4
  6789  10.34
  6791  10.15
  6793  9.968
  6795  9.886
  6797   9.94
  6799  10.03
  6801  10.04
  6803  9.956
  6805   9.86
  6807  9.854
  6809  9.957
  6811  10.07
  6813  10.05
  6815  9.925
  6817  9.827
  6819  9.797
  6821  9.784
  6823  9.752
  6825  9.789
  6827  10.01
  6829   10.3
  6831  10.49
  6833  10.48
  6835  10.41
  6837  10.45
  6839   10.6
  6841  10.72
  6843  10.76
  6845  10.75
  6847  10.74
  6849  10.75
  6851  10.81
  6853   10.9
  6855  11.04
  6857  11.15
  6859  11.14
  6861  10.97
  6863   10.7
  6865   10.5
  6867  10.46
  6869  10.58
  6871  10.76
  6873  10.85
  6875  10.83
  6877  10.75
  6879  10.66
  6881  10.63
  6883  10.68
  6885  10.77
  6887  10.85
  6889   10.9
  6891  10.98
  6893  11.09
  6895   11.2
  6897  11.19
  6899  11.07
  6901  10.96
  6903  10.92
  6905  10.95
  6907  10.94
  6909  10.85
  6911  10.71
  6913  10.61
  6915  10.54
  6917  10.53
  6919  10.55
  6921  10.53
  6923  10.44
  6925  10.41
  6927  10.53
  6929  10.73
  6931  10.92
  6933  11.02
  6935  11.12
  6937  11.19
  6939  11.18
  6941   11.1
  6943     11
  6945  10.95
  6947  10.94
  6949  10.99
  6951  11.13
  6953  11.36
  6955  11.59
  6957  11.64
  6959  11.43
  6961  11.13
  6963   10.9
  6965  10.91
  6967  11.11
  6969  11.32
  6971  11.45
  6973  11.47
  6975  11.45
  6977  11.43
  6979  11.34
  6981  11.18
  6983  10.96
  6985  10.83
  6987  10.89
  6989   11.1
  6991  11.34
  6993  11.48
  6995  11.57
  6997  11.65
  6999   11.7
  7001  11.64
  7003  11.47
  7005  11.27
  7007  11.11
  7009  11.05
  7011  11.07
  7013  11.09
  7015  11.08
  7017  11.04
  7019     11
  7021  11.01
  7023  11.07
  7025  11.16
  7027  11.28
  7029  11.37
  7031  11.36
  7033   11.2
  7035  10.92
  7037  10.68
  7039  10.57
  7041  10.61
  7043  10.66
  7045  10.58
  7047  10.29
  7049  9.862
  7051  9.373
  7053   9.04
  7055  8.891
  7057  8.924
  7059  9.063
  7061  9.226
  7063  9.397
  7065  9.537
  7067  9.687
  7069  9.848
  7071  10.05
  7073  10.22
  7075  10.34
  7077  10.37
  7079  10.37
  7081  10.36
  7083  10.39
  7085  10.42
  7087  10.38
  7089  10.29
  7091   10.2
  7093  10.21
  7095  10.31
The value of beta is 3.1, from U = 9.3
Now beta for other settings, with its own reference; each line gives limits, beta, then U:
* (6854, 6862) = 1.5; 4.5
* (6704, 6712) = 1.2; 3.5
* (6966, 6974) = 0.8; 2.4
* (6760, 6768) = 3.3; 9.9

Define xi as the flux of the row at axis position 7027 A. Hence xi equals 11.28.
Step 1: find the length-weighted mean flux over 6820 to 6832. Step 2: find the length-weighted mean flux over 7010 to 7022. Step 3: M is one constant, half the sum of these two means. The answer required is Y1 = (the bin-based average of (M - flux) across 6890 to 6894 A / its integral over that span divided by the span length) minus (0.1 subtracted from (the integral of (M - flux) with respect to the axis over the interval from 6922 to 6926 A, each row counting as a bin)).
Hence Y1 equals -0.8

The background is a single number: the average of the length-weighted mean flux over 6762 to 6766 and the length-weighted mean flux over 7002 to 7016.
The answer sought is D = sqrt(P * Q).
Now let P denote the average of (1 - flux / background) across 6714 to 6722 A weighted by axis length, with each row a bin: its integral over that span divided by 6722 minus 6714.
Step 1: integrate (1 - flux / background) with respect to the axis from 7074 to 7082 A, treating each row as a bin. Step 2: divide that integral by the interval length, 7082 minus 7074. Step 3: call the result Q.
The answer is 0.023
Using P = 0.01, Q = 0.040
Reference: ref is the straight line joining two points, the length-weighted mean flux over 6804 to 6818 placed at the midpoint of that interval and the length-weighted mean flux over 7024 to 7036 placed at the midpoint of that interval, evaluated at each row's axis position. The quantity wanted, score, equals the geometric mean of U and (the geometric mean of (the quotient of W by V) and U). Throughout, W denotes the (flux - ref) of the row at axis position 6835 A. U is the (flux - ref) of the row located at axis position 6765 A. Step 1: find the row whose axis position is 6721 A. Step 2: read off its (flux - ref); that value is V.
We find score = 0.6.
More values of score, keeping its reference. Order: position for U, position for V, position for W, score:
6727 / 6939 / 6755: 1.2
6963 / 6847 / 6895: 0.2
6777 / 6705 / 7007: 0.1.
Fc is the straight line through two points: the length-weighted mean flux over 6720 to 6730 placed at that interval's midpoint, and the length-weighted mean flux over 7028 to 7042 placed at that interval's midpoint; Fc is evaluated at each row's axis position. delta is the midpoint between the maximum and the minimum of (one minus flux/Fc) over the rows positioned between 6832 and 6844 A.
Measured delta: 0.017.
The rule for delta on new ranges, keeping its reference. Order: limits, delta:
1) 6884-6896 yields -0.016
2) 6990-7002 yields -0.055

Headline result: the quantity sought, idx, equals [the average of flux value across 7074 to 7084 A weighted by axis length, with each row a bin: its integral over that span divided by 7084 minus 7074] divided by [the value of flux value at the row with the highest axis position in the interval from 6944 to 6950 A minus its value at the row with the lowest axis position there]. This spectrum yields 259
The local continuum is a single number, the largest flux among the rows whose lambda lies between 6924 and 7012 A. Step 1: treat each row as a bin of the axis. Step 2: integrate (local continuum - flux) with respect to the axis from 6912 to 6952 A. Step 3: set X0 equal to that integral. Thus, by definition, 35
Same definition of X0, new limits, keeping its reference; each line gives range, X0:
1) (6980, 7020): 19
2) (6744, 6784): 60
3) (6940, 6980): 19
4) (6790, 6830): 70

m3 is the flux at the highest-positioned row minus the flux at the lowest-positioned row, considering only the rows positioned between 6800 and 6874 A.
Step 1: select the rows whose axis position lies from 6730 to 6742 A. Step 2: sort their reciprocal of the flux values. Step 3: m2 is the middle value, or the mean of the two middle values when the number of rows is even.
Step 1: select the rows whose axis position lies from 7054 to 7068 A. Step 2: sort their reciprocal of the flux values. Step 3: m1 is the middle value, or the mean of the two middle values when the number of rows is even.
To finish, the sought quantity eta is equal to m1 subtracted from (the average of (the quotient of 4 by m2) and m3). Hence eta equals 19.8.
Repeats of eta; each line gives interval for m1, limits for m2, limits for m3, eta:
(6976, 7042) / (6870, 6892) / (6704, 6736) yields 20.6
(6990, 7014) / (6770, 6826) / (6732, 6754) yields 19.9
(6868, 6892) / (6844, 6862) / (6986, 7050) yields 21.2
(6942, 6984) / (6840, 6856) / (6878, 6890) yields 21.5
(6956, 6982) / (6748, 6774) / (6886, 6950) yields 20.5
